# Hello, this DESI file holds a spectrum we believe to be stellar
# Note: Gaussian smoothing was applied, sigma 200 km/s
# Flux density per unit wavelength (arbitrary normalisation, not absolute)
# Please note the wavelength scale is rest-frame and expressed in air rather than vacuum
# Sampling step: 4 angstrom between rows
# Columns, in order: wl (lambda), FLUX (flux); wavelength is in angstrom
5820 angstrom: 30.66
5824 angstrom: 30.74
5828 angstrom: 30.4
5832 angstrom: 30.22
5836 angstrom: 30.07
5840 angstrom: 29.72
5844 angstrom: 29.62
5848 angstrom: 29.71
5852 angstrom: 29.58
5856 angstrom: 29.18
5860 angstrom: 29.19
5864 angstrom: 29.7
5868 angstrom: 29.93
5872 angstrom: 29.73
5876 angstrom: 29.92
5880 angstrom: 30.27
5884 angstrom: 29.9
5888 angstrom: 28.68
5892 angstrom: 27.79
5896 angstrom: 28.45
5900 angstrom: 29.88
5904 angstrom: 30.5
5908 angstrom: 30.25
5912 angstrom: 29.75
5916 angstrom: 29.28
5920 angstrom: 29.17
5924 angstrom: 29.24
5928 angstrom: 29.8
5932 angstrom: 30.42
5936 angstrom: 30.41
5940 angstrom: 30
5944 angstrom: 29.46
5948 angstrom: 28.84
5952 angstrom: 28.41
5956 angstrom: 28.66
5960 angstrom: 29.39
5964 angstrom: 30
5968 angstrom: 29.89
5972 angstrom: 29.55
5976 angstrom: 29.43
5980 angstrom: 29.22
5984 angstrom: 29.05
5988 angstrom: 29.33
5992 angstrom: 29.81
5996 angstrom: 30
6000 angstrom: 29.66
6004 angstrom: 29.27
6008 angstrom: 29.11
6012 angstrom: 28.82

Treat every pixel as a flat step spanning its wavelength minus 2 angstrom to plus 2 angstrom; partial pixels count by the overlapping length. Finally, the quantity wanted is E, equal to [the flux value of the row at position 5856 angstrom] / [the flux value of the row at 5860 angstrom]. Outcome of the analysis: 1.00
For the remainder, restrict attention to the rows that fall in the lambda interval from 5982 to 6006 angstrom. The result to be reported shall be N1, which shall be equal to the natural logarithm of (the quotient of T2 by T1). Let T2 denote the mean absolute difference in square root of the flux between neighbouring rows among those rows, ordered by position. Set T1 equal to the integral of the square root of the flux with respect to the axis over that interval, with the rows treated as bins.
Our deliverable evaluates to -8.35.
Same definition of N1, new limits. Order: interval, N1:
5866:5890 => -8.03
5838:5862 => -9.18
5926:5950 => -8.09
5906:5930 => -8.33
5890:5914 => -7.62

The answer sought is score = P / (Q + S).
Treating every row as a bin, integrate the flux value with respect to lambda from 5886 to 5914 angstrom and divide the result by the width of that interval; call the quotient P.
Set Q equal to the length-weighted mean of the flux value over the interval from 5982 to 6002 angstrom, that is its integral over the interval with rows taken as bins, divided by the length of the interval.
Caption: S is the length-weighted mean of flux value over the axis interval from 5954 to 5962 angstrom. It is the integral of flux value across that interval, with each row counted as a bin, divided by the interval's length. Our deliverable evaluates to 0.501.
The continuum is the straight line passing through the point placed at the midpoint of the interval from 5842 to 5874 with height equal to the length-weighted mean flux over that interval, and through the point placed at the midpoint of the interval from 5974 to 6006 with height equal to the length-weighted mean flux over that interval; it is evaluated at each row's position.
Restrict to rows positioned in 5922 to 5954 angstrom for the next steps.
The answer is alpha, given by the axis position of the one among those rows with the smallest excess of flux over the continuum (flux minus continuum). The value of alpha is 5952 angstrom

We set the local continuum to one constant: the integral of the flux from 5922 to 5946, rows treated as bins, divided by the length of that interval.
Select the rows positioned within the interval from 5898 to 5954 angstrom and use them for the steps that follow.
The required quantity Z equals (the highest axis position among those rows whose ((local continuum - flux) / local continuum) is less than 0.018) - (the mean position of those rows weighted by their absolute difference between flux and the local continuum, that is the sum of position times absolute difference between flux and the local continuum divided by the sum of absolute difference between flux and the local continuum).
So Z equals 11.8 angstrom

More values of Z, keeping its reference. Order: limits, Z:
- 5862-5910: 16.1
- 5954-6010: 19.1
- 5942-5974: 18.2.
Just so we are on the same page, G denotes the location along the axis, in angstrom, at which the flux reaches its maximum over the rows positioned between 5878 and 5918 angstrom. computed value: 5904 angstrom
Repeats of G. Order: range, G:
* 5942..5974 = 5964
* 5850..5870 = 5868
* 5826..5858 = 5828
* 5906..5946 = 5932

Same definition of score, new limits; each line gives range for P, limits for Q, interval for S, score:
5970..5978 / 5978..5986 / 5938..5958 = 0.507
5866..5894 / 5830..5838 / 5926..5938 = 0.488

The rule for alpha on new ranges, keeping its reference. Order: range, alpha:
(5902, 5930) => 5920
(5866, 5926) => 5892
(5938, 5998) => 5952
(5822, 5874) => 5856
